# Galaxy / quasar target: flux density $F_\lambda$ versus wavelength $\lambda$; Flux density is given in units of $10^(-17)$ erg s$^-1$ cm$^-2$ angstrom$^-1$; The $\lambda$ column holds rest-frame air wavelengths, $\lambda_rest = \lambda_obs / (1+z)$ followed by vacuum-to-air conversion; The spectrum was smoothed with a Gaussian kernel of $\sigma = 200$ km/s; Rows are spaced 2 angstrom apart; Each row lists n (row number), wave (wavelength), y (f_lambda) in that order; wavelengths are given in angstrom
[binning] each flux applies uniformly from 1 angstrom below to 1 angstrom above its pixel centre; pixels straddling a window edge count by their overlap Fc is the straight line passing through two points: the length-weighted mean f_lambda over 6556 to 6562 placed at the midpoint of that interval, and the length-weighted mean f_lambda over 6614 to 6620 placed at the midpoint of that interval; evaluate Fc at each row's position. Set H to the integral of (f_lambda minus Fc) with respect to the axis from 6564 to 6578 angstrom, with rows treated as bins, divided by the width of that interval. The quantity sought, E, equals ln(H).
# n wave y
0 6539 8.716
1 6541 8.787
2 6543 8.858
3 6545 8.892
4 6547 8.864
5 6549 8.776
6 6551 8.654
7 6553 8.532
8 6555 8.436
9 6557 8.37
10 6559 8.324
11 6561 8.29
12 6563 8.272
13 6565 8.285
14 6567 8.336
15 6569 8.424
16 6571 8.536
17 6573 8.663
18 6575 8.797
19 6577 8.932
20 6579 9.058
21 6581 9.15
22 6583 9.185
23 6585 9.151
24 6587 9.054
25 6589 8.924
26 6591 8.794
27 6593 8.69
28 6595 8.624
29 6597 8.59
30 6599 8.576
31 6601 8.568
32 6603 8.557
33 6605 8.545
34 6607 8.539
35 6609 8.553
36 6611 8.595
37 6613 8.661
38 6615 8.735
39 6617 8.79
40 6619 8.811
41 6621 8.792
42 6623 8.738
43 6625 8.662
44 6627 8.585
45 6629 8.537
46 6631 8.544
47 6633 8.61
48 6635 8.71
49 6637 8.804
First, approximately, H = 0.15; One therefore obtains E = -1.9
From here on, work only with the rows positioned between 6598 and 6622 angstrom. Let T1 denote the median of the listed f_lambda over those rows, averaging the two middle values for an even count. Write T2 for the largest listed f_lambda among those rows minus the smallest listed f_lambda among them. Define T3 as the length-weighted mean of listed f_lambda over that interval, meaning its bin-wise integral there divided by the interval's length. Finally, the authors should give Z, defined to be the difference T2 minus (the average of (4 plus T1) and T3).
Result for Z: -10.3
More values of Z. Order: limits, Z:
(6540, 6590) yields -9.8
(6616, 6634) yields -10.4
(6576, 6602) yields -10.3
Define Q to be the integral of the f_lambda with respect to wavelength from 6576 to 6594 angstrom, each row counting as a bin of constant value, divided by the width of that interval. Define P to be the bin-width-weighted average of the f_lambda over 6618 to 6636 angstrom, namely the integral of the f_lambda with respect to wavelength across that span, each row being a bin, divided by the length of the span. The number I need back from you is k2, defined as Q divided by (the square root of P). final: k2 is 3.055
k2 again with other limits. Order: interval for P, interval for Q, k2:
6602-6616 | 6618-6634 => 2.953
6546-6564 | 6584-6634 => 2.980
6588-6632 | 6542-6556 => 2.963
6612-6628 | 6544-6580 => 2.905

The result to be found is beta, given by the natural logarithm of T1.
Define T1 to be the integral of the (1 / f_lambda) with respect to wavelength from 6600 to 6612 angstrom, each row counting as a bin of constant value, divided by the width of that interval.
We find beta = -2.15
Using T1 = 0.117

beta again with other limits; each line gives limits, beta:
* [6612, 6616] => -2.16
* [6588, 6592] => -2.18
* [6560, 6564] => -2.11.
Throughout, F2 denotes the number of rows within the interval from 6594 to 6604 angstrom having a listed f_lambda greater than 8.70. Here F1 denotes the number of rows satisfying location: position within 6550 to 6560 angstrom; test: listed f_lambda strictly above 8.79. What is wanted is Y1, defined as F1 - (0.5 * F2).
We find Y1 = 0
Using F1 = 0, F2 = 0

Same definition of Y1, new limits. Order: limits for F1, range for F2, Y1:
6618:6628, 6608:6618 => 1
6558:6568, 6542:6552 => -2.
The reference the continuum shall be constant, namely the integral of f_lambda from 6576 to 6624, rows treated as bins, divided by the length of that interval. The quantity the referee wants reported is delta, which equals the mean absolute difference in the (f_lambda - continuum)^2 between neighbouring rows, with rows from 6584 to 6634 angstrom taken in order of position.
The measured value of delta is 0.014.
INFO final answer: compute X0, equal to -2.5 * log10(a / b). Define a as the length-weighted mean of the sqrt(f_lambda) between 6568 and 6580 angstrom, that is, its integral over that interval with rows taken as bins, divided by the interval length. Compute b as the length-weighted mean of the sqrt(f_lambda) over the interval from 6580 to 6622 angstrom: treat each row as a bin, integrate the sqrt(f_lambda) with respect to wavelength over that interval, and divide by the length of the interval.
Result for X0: 0.001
